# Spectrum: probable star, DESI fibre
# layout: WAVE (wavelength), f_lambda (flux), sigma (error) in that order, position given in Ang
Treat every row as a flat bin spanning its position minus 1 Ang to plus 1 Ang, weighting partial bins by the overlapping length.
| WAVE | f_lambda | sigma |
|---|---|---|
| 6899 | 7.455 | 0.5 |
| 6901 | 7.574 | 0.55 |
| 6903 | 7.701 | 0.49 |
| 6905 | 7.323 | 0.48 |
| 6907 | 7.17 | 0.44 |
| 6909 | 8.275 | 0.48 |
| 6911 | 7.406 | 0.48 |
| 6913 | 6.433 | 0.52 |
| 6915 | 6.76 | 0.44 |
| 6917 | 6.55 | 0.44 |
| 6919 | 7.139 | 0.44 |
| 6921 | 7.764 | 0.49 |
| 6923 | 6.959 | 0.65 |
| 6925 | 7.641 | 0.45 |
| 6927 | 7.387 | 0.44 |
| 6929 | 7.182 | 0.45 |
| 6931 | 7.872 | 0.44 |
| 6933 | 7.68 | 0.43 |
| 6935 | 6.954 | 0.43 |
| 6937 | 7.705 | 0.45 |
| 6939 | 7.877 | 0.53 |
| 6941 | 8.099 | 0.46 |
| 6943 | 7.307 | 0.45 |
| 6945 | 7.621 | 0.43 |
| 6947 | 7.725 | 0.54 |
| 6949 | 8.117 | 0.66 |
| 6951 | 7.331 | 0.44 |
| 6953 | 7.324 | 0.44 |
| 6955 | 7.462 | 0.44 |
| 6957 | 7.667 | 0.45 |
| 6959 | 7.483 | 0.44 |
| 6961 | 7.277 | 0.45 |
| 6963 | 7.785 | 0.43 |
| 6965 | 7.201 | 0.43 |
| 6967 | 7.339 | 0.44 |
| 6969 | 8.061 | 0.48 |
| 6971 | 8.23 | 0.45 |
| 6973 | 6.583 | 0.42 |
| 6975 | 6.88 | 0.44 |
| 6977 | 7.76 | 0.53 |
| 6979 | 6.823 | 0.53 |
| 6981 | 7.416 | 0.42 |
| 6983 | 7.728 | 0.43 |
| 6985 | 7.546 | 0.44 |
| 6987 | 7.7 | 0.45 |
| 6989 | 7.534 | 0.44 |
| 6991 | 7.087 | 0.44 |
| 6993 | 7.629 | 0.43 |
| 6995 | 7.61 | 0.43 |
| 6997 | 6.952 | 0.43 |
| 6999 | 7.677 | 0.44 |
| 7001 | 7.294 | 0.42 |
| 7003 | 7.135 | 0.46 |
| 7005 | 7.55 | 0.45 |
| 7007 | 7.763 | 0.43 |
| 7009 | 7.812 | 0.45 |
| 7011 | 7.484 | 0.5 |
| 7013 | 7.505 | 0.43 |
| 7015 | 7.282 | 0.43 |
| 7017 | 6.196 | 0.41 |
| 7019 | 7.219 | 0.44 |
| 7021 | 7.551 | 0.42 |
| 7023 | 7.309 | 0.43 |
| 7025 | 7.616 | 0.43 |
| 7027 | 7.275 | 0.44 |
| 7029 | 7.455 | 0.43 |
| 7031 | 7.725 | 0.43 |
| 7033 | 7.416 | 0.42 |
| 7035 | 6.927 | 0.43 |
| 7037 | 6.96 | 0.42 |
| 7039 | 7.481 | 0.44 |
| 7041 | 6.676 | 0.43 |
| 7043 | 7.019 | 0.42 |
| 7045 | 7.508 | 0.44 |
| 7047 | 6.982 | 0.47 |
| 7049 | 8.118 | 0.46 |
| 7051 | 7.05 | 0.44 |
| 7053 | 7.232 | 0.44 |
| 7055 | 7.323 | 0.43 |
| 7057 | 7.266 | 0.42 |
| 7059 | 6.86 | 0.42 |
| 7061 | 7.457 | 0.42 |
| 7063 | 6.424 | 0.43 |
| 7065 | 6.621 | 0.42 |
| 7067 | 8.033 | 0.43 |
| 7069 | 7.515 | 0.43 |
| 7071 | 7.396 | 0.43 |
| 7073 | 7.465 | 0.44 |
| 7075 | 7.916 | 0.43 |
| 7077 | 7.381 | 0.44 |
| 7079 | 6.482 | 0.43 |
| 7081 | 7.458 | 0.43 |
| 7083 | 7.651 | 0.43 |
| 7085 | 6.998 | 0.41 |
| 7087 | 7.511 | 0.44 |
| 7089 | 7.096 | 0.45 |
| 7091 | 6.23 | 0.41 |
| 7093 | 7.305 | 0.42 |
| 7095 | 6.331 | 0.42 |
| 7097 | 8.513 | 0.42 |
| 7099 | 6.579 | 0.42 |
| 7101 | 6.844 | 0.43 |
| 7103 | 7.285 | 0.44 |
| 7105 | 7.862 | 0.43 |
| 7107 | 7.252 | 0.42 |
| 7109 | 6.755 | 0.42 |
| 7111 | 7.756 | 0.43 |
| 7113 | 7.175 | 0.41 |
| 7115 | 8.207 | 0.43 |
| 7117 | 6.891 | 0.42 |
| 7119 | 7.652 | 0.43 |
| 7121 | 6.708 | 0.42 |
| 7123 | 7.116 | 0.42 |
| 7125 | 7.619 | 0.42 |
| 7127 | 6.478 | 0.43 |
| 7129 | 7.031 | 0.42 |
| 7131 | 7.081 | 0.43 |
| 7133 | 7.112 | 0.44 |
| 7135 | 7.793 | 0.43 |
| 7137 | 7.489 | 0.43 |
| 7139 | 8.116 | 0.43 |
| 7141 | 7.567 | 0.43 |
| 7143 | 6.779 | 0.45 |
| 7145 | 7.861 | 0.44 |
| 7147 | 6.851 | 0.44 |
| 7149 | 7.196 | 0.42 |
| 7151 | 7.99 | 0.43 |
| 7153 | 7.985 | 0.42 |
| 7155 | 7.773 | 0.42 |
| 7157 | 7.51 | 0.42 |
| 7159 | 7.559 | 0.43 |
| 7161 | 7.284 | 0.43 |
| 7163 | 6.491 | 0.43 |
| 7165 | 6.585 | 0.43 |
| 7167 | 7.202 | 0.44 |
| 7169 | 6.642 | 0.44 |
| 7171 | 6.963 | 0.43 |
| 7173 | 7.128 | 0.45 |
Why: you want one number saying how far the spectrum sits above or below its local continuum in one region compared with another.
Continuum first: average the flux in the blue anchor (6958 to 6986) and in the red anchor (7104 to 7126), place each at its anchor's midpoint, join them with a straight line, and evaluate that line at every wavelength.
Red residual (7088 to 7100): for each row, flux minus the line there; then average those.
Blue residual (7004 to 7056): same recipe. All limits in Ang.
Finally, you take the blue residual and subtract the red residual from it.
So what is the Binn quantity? 0.28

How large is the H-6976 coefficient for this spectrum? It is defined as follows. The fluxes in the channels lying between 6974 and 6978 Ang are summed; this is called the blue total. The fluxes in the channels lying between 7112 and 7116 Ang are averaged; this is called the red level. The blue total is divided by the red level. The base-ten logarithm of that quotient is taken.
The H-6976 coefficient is 0.280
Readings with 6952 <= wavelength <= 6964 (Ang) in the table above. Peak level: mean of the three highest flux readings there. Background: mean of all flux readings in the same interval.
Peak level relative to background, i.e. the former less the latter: 0.1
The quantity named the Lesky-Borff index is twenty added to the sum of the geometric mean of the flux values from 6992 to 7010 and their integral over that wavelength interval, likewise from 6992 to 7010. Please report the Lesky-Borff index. 162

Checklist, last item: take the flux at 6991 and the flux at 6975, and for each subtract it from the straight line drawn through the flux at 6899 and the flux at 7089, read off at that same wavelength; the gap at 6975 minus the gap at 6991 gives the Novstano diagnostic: 0.24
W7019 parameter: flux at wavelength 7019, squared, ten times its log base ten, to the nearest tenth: 17.2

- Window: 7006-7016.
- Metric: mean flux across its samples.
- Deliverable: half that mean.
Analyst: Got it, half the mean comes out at 3.785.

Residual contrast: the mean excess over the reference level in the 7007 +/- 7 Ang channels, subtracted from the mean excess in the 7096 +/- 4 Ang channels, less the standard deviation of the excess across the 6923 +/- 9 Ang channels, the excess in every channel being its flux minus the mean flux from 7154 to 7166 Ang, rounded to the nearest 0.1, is -0.8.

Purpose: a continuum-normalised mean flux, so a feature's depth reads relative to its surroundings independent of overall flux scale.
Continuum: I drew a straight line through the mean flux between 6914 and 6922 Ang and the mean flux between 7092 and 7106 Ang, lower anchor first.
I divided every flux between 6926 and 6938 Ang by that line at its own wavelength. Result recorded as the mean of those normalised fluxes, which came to 1.06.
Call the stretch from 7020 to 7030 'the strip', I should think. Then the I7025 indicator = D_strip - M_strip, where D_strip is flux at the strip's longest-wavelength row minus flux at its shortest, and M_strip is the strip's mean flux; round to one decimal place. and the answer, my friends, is -7.5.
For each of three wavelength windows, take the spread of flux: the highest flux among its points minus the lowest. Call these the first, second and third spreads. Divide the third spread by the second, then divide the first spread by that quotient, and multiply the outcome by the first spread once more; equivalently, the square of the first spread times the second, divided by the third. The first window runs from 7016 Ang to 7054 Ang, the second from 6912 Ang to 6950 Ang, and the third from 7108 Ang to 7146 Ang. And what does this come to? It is 3.6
